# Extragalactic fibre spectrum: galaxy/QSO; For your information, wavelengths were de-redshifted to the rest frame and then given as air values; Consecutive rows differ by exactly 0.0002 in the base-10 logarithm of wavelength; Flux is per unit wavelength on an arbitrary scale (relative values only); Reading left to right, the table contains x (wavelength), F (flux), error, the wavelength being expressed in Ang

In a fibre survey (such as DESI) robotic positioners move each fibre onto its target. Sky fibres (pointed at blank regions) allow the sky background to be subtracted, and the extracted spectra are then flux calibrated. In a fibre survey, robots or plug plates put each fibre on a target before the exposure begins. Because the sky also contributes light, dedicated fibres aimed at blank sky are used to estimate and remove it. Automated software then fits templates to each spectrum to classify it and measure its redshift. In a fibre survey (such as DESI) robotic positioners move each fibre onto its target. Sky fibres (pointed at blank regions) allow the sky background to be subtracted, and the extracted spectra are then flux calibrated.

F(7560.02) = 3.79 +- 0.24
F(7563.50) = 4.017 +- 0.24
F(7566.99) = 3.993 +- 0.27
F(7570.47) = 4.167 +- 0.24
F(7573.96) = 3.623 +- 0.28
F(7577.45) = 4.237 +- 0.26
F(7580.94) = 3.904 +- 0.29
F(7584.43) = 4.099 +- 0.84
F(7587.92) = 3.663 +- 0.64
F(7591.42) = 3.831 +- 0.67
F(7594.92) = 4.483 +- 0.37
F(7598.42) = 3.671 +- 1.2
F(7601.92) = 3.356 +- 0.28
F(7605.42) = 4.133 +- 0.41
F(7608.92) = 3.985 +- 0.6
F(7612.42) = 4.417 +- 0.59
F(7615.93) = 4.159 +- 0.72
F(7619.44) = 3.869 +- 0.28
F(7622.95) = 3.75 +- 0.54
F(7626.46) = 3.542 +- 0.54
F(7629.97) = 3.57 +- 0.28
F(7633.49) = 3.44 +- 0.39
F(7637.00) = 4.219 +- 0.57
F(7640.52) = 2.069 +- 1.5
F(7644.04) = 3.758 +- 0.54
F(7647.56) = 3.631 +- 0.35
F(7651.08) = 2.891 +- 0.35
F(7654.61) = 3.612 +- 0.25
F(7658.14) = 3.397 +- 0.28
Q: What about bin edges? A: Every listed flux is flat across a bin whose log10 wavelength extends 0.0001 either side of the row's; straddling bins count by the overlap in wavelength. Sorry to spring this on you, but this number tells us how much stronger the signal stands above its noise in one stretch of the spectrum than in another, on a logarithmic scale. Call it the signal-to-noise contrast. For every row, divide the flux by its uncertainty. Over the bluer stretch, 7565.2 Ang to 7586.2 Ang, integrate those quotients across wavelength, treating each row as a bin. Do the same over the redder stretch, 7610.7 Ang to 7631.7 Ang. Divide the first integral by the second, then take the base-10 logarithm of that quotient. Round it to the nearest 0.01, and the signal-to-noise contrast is 0.17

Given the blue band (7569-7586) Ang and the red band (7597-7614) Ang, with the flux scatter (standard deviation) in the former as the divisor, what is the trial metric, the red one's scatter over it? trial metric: 1.7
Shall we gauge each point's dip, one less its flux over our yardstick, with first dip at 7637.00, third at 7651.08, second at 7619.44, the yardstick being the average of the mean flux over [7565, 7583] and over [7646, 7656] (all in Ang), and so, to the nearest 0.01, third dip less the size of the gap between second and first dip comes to 0.12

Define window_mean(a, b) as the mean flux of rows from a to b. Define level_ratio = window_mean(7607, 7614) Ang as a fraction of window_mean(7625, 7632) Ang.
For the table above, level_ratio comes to 1.18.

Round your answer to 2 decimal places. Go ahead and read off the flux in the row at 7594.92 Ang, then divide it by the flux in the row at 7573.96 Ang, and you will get 1.24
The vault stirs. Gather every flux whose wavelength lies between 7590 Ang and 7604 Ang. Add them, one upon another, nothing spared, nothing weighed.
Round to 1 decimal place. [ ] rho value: 15.3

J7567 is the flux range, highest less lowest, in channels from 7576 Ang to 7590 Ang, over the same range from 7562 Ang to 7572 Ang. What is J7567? 3.3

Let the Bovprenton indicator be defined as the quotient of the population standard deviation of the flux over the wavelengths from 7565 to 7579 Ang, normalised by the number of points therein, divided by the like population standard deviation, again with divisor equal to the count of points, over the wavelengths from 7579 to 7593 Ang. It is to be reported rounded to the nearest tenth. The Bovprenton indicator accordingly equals 1.5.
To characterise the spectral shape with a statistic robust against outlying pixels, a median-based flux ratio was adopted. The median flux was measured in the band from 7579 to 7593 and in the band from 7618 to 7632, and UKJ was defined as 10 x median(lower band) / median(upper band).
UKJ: 10.6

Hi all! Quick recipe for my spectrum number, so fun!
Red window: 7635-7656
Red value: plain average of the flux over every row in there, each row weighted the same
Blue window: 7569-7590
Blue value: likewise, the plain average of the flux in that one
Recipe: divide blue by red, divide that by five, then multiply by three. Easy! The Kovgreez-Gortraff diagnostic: 0.704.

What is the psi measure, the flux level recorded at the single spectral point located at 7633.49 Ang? 3.44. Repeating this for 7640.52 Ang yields 2.069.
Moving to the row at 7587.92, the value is 3.663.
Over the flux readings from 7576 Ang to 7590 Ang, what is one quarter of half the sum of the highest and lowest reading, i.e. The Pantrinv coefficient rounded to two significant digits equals 0.99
